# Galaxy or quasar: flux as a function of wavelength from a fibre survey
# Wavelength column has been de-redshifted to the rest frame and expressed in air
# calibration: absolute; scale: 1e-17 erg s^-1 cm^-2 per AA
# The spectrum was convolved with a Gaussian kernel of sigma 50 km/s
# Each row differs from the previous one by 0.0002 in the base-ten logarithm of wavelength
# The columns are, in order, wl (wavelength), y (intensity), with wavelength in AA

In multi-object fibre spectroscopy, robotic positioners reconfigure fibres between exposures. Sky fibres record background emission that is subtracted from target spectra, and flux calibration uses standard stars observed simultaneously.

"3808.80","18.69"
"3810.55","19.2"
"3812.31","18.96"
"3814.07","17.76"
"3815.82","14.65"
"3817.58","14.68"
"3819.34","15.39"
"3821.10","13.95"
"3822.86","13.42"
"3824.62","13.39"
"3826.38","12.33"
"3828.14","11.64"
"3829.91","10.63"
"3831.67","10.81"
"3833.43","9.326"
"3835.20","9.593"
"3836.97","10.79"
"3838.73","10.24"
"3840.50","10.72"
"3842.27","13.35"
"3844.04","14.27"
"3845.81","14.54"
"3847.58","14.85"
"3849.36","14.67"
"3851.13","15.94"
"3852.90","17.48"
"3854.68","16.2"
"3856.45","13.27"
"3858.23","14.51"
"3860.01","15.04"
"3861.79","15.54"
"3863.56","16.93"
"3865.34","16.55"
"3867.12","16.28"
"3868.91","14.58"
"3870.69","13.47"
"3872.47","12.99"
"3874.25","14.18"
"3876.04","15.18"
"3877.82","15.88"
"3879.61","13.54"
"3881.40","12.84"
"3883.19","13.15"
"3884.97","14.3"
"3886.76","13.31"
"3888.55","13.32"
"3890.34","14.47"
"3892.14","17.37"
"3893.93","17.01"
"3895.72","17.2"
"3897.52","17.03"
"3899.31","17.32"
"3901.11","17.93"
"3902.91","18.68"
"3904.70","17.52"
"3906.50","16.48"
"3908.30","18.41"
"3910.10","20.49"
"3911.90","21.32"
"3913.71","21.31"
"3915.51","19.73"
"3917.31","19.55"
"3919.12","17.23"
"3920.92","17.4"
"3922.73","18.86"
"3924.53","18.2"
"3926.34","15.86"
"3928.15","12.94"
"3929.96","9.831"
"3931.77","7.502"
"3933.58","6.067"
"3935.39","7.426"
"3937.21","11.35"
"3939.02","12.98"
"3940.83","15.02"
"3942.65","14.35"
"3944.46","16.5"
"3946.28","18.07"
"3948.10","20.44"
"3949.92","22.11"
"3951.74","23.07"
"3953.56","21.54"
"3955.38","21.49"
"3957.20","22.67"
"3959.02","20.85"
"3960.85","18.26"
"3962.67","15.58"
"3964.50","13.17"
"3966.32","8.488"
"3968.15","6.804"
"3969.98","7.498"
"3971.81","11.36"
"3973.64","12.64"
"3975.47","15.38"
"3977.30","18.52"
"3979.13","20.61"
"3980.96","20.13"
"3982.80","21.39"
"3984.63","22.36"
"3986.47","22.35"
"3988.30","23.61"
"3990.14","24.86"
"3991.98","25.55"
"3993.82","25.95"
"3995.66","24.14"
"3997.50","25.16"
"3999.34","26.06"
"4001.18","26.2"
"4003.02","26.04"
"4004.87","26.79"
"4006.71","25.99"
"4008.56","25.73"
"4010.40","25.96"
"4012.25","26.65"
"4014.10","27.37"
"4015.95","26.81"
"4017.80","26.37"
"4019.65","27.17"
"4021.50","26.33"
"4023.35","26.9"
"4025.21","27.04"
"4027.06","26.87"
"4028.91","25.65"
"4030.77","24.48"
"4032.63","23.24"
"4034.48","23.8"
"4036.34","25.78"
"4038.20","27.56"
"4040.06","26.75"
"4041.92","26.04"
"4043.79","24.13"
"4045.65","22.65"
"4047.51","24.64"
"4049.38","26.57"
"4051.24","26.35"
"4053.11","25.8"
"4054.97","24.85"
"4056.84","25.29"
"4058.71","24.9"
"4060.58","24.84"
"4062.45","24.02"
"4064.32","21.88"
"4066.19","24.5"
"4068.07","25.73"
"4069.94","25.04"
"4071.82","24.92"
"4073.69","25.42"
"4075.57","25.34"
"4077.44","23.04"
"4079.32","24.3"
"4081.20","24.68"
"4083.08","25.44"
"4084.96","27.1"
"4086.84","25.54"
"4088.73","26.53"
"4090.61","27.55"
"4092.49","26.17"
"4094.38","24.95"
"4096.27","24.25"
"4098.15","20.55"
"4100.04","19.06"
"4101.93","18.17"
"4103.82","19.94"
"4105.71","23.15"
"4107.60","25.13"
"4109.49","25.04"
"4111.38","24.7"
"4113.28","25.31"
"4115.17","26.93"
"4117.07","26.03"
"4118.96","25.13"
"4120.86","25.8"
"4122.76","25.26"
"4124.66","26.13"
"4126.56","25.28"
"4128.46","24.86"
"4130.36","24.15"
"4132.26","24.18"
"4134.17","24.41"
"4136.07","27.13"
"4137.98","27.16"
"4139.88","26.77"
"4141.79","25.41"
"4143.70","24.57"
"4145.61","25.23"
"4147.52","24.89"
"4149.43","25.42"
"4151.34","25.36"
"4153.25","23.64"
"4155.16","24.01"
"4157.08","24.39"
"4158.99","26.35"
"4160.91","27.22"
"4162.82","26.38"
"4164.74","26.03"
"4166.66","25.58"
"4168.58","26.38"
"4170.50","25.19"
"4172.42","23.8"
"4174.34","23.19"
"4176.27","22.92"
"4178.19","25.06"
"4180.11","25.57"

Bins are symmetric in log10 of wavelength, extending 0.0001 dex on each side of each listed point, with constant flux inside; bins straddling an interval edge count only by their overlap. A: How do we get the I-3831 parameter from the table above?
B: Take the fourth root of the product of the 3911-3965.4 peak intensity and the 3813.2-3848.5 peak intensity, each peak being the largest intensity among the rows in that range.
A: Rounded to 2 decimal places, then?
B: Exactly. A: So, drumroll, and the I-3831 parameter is 4.50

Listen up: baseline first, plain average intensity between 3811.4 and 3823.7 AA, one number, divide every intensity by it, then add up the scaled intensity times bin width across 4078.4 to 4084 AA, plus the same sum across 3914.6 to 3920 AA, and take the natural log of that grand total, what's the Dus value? 2.7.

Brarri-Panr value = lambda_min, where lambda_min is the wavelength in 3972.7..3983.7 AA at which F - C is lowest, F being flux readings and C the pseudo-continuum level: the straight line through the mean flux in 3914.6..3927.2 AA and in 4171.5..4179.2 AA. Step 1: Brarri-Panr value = 3973.64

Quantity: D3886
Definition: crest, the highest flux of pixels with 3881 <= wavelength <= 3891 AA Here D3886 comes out 14.47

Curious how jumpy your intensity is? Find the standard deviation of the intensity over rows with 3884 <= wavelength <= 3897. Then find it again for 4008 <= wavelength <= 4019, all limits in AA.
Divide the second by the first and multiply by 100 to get 32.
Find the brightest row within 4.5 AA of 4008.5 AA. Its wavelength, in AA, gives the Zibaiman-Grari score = 4004.87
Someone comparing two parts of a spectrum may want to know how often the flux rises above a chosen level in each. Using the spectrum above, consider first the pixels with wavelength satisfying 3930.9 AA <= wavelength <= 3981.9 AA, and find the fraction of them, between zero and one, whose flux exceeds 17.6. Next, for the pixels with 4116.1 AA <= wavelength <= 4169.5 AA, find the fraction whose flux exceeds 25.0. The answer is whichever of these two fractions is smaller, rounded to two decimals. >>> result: 0.43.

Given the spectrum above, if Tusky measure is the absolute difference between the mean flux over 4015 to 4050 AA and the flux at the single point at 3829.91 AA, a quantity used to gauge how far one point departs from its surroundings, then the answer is 15.1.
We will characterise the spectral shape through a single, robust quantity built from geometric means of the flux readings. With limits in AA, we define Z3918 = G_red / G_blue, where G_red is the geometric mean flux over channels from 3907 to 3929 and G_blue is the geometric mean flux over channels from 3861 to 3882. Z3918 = 1.2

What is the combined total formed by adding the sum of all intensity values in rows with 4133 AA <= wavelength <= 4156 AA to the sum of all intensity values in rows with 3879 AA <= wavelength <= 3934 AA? 800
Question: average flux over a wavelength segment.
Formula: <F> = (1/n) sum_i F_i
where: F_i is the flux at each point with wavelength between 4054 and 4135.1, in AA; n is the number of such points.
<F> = 25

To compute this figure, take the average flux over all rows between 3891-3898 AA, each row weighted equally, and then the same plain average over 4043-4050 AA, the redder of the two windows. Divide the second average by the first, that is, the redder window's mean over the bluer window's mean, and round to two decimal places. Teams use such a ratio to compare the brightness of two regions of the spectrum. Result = 1.43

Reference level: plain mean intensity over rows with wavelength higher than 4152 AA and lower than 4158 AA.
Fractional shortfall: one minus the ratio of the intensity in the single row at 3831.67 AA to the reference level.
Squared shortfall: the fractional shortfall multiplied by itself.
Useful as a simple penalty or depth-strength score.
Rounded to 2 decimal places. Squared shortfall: 0.30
